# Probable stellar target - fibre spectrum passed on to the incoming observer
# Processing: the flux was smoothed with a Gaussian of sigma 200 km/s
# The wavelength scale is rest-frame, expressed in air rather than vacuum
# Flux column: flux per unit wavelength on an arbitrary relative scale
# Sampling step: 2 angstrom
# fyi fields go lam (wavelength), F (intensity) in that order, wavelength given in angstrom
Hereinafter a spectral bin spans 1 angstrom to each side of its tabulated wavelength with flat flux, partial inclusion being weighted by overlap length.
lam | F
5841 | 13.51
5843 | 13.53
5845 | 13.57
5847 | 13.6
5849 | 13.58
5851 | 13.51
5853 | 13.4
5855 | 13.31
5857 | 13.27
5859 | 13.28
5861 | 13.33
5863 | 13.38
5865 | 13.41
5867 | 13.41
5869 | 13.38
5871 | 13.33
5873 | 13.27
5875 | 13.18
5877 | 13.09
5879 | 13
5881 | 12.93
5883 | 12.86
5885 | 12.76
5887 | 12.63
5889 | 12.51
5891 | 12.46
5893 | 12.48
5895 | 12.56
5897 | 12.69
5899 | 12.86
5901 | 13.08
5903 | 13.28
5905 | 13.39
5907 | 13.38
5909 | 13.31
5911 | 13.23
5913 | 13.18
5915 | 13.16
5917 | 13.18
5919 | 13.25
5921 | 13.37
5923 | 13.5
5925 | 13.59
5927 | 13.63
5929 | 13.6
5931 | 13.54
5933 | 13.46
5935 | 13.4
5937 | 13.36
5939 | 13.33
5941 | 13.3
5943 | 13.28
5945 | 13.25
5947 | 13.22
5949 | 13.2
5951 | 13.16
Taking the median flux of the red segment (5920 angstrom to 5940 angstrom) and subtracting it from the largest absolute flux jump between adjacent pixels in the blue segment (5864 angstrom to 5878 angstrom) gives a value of -13.4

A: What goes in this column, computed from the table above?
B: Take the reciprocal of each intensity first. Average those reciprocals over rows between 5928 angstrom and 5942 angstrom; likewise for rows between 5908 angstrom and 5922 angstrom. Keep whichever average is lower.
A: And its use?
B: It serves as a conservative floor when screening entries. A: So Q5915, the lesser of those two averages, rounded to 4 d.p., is 0.0745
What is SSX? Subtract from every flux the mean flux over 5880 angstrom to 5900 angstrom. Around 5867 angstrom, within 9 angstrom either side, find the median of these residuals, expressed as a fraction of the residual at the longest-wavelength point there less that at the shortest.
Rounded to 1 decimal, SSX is -6.6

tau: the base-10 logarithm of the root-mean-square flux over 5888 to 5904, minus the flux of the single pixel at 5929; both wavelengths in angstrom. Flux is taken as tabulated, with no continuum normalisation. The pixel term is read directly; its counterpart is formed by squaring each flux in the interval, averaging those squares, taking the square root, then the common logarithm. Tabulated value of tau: -12.5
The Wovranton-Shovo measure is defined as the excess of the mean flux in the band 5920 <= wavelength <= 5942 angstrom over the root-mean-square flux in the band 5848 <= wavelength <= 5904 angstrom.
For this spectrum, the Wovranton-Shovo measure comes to 0.38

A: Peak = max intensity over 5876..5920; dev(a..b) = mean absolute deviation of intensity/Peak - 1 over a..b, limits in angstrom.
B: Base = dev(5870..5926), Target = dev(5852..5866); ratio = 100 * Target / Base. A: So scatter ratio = 18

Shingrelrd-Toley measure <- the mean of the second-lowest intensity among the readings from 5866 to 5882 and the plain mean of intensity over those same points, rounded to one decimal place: 13.1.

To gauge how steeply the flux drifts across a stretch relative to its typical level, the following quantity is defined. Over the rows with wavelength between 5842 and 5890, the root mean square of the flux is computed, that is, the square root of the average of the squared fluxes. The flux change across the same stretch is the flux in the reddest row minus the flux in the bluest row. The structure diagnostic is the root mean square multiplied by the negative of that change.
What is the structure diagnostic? 13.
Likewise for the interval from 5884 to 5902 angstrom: -4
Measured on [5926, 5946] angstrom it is 5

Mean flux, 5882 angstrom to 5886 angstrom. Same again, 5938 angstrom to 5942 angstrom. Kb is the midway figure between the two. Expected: 13.1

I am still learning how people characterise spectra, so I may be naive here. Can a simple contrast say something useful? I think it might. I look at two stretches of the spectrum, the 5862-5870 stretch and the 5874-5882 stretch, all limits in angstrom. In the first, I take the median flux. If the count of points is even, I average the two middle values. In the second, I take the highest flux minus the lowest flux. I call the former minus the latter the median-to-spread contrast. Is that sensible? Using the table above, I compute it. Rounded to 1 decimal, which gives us 13.1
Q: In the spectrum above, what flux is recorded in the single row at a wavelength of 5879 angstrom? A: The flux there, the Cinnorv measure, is 13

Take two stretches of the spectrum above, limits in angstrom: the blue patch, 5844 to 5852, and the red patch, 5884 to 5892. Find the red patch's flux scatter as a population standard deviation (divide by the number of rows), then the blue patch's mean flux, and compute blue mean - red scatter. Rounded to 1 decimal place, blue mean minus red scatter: 13.4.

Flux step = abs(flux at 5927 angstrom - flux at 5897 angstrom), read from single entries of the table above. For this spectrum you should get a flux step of 0.94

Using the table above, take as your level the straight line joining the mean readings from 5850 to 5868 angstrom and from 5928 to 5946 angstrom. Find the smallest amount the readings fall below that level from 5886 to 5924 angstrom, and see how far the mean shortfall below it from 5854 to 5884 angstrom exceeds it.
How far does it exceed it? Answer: 0.25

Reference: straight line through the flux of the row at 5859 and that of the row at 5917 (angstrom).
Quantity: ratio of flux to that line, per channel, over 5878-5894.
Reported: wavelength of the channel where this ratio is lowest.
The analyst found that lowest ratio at 5891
